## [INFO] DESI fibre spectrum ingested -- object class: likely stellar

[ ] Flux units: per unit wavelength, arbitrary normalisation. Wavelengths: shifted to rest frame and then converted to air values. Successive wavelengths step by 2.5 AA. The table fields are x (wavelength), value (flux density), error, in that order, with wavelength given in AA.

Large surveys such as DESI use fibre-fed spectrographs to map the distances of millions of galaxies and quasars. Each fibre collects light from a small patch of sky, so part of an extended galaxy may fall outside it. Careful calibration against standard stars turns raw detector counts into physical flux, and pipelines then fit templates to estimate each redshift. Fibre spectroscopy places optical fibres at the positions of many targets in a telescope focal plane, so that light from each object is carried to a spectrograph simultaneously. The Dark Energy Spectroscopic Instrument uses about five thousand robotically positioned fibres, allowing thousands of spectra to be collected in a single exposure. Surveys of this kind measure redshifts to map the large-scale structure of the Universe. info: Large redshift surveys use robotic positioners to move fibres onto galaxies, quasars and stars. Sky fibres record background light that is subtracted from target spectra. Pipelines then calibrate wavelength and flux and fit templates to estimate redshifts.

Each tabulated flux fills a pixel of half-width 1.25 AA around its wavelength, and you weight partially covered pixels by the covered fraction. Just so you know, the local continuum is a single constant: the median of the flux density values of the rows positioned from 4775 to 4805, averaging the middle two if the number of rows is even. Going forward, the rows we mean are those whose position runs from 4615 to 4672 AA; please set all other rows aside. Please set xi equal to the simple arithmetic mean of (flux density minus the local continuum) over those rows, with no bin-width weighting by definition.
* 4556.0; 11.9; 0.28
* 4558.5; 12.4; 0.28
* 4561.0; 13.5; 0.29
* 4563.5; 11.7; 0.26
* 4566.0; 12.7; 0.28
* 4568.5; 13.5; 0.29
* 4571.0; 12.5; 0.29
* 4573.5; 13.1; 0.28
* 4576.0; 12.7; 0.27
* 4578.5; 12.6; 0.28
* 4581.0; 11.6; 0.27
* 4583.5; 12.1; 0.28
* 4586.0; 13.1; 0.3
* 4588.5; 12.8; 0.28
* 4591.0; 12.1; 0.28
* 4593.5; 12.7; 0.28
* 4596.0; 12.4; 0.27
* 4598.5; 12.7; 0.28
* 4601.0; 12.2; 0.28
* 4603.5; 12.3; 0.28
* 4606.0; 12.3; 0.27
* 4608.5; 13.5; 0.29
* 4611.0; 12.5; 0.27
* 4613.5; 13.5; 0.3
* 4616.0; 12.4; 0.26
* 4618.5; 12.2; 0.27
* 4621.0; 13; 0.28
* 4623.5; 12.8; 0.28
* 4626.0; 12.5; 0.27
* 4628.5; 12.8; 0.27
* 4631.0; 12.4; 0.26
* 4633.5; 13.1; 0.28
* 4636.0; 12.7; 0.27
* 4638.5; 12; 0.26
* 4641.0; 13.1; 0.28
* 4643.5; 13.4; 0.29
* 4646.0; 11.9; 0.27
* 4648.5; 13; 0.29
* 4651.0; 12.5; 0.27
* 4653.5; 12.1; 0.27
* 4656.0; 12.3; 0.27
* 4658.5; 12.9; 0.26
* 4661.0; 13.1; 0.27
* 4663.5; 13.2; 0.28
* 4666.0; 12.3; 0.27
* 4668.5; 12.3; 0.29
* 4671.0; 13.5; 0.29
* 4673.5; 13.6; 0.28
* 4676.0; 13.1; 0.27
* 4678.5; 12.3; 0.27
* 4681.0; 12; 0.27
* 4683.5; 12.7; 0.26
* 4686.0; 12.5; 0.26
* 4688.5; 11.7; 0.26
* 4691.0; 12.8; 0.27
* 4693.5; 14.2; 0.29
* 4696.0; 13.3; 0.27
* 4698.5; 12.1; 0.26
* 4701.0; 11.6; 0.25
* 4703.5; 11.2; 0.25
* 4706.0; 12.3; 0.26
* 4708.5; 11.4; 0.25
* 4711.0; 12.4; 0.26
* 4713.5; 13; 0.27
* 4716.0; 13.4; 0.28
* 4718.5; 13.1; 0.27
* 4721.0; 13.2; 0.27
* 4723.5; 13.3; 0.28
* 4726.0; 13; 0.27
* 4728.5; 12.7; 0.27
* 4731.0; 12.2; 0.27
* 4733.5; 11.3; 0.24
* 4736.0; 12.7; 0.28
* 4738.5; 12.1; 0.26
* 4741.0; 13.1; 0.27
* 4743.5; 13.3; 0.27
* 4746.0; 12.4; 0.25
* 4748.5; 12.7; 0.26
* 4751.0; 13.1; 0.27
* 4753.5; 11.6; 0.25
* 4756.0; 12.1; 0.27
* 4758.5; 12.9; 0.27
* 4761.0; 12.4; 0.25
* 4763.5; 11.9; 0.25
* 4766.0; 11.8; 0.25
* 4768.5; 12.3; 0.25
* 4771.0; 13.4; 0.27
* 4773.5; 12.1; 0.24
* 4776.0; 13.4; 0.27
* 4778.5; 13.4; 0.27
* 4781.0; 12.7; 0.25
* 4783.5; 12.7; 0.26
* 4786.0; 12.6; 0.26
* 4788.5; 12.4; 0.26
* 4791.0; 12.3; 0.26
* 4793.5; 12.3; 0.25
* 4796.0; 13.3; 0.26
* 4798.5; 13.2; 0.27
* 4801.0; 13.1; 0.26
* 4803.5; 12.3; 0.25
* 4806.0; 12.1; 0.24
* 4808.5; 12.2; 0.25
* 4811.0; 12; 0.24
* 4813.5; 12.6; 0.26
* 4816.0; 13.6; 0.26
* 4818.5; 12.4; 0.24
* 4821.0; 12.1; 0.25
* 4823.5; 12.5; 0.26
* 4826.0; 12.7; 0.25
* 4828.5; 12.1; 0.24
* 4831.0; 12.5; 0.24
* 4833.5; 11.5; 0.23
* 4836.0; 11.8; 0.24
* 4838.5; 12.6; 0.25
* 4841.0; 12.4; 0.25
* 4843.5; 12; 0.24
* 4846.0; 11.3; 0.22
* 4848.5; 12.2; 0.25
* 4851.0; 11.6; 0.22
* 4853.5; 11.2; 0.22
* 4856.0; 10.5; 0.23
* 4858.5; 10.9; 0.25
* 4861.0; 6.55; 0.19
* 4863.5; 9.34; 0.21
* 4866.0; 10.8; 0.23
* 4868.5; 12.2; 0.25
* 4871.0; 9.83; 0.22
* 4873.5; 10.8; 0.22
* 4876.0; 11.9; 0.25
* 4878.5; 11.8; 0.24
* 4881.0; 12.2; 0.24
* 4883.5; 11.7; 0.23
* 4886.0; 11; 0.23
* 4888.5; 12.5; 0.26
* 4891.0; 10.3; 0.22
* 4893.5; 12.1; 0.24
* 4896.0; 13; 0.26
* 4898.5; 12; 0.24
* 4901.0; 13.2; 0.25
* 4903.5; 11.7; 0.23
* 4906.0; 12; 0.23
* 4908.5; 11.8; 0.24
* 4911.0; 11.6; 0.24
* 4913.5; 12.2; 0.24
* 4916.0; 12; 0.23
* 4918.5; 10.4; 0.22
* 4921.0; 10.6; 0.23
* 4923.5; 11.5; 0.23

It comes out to -0.03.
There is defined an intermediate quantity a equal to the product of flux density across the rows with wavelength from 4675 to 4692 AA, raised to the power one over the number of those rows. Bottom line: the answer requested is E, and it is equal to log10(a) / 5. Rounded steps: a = 12.4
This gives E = 0.219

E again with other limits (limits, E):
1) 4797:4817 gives 0.220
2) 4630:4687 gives 0.221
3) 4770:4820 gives 0.221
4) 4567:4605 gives 0.220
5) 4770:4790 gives 0.222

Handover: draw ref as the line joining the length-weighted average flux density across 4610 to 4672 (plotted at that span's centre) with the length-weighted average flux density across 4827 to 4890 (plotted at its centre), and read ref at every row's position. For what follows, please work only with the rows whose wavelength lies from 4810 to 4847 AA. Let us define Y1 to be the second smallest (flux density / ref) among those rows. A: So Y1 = 1.00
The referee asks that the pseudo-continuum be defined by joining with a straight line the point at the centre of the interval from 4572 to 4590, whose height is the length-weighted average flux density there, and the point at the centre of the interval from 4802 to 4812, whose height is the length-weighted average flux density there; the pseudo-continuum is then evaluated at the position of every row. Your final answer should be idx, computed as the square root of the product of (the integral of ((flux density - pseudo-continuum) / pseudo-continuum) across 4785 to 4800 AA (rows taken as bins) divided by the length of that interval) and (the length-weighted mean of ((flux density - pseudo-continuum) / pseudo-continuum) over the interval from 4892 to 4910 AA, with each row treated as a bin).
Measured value 0.026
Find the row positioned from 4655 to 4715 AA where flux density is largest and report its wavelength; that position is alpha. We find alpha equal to 4693.5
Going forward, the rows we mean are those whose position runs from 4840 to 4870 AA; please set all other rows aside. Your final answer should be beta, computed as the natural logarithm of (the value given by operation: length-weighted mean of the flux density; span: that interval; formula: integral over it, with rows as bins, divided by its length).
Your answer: 2.39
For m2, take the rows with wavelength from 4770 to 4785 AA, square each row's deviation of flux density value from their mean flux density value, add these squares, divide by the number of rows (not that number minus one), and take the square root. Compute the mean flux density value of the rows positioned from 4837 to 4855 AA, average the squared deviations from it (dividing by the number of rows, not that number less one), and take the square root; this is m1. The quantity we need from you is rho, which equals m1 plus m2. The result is 1.0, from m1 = 0.50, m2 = 0.492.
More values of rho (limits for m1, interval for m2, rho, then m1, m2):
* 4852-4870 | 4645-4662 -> 2.1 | 1.69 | 0.434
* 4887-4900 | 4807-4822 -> 1.4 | 0.91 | 0.537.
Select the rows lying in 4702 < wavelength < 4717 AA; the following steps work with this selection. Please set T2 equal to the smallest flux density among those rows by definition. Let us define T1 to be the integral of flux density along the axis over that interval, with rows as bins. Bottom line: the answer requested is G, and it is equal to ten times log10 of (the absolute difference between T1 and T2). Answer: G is 22.4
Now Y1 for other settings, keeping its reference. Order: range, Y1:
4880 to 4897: 0.99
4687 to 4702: 0.94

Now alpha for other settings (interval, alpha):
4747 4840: 4816.0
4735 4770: 4743.5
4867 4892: 4888.5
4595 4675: 4673.5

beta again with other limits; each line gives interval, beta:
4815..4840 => 2.52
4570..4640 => 2.53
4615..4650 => 2.54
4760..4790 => 2.53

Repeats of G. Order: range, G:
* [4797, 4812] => 22.4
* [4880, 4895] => 22.2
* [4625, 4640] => 22.5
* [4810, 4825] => 22.5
